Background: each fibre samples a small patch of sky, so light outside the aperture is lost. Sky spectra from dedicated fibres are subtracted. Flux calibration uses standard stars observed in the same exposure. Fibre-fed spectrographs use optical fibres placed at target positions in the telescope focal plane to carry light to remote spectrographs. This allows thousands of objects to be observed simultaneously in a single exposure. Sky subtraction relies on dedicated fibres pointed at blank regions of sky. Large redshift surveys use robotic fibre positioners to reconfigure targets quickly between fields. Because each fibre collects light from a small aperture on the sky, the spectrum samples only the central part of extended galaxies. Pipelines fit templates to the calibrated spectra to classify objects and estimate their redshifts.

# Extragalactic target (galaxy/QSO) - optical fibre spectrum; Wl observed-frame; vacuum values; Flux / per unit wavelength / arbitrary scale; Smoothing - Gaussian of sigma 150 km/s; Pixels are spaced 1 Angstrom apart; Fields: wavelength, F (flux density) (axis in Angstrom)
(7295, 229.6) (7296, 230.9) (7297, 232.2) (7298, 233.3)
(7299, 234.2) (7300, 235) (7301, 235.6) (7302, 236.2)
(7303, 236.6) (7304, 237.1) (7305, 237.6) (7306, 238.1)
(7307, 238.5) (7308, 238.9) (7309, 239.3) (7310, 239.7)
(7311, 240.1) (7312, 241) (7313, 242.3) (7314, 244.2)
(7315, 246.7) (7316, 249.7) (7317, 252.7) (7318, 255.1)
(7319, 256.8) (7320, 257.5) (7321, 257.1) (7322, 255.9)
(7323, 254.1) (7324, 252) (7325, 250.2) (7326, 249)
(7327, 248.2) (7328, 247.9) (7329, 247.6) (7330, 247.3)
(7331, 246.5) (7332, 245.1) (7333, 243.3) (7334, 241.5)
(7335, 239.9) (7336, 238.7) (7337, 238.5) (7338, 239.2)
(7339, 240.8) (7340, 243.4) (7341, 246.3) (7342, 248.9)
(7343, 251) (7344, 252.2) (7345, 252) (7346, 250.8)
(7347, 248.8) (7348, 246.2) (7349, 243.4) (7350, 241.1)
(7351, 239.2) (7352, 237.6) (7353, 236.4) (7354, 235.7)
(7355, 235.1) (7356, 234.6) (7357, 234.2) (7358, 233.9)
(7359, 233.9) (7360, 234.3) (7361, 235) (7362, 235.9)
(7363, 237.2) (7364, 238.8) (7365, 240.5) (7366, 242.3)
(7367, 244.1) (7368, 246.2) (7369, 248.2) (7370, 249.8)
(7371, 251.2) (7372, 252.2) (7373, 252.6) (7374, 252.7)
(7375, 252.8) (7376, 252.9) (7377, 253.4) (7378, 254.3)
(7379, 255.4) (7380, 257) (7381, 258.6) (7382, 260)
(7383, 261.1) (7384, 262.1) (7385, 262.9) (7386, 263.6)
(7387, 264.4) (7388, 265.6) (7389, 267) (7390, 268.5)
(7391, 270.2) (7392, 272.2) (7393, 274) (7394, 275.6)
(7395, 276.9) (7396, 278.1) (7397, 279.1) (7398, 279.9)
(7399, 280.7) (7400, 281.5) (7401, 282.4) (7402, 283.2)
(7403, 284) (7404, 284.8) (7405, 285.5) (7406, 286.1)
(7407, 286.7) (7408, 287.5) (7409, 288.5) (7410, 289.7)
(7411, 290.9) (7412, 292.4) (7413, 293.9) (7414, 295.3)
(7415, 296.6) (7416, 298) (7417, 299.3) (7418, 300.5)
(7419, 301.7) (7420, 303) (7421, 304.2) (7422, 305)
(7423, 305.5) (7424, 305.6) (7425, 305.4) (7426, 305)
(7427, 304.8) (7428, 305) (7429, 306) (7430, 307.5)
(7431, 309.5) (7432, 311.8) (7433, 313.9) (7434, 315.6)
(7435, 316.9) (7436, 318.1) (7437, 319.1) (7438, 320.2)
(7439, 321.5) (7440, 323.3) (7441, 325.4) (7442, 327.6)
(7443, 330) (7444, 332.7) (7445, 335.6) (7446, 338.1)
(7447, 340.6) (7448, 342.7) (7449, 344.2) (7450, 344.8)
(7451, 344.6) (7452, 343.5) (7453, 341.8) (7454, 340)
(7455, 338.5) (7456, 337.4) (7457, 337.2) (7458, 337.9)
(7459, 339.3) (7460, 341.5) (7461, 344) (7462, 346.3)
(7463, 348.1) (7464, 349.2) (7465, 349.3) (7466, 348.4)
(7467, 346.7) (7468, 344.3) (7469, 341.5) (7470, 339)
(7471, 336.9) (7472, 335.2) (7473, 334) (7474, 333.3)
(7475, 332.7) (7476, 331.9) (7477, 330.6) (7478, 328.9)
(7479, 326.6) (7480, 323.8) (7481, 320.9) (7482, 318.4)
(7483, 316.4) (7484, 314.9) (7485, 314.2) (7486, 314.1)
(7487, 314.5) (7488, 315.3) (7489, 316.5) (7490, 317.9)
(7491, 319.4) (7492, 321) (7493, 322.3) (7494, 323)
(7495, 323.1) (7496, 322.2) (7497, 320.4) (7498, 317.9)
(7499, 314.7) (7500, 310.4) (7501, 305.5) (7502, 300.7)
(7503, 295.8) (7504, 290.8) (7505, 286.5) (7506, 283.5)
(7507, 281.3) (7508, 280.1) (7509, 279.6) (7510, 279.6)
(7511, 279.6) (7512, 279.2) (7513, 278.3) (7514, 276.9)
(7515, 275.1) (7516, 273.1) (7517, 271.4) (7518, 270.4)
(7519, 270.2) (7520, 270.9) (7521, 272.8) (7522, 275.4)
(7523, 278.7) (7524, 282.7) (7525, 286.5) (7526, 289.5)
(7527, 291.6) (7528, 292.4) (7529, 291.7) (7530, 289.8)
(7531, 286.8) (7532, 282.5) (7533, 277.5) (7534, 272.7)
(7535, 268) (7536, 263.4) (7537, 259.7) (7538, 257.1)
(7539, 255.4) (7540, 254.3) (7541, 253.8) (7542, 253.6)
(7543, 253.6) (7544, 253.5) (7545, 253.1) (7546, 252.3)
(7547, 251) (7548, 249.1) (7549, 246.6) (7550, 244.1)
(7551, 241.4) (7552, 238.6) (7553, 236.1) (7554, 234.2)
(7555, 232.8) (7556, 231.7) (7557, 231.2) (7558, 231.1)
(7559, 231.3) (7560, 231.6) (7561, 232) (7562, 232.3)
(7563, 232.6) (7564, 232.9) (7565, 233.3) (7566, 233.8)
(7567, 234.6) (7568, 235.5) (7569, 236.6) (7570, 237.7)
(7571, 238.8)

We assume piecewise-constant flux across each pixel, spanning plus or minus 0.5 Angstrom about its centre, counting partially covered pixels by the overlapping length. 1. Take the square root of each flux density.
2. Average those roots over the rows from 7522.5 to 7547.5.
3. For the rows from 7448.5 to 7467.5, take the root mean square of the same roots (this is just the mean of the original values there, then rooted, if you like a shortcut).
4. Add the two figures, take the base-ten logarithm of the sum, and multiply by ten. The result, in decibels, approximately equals 15.4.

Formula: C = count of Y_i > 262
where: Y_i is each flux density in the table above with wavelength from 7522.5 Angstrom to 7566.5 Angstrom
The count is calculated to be 14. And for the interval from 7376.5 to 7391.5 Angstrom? 8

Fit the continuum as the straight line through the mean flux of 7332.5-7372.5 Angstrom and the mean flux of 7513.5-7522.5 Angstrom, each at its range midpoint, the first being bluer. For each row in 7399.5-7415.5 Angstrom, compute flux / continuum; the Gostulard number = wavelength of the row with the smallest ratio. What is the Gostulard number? 7400 Angstrom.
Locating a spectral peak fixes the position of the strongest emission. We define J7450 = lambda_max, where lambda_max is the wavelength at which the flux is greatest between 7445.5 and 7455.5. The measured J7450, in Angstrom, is 7450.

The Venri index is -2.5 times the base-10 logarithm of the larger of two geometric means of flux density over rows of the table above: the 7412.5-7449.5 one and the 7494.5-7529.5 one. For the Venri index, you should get -6.24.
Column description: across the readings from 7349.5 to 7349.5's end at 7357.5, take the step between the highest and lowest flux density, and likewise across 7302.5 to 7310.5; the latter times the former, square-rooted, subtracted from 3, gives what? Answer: -1.6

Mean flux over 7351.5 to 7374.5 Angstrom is 241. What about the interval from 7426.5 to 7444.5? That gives 317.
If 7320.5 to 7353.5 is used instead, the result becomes 246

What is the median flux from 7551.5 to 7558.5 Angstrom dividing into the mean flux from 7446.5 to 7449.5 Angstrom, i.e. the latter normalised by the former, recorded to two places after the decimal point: 1.47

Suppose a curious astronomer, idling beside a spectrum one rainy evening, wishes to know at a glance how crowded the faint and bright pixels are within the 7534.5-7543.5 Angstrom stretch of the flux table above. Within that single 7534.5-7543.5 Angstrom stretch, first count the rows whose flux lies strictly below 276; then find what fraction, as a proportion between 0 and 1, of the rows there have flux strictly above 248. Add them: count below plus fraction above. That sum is 10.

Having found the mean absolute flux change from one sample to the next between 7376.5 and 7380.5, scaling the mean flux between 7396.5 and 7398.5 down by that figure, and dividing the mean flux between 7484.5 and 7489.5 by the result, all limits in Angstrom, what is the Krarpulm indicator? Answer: 1.35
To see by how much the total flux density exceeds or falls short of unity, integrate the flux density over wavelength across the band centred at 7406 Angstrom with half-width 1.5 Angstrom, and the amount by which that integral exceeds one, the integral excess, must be 857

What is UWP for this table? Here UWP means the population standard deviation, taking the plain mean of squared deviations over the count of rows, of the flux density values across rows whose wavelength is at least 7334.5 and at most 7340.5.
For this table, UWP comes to 1.7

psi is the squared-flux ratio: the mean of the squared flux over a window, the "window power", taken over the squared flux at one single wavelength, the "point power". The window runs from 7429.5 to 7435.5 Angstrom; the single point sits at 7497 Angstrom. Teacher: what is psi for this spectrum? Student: 1.0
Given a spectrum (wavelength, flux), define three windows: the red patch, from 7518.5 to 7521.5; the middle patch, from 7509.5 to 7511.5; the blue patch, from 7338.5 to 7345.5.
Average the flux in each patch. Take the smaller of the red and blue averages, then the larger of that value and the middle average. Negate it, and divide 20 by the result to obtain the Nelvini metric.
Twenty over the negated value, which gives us -0.072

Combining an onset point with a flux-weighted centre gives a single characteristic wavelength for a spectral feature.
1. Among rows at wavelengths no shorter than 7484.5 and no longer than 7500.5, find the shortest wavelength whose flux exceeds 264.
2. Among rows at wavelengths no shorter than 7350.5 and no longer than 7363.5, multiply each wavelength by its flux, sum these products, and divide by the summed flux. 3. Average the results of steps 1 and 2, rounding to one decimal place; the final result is 7421.0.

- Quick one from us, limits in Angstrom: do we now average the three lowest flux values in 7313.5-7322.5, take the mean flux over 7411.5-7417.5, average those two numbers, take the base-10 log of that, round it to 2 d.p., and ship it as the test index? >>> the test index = 2.43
